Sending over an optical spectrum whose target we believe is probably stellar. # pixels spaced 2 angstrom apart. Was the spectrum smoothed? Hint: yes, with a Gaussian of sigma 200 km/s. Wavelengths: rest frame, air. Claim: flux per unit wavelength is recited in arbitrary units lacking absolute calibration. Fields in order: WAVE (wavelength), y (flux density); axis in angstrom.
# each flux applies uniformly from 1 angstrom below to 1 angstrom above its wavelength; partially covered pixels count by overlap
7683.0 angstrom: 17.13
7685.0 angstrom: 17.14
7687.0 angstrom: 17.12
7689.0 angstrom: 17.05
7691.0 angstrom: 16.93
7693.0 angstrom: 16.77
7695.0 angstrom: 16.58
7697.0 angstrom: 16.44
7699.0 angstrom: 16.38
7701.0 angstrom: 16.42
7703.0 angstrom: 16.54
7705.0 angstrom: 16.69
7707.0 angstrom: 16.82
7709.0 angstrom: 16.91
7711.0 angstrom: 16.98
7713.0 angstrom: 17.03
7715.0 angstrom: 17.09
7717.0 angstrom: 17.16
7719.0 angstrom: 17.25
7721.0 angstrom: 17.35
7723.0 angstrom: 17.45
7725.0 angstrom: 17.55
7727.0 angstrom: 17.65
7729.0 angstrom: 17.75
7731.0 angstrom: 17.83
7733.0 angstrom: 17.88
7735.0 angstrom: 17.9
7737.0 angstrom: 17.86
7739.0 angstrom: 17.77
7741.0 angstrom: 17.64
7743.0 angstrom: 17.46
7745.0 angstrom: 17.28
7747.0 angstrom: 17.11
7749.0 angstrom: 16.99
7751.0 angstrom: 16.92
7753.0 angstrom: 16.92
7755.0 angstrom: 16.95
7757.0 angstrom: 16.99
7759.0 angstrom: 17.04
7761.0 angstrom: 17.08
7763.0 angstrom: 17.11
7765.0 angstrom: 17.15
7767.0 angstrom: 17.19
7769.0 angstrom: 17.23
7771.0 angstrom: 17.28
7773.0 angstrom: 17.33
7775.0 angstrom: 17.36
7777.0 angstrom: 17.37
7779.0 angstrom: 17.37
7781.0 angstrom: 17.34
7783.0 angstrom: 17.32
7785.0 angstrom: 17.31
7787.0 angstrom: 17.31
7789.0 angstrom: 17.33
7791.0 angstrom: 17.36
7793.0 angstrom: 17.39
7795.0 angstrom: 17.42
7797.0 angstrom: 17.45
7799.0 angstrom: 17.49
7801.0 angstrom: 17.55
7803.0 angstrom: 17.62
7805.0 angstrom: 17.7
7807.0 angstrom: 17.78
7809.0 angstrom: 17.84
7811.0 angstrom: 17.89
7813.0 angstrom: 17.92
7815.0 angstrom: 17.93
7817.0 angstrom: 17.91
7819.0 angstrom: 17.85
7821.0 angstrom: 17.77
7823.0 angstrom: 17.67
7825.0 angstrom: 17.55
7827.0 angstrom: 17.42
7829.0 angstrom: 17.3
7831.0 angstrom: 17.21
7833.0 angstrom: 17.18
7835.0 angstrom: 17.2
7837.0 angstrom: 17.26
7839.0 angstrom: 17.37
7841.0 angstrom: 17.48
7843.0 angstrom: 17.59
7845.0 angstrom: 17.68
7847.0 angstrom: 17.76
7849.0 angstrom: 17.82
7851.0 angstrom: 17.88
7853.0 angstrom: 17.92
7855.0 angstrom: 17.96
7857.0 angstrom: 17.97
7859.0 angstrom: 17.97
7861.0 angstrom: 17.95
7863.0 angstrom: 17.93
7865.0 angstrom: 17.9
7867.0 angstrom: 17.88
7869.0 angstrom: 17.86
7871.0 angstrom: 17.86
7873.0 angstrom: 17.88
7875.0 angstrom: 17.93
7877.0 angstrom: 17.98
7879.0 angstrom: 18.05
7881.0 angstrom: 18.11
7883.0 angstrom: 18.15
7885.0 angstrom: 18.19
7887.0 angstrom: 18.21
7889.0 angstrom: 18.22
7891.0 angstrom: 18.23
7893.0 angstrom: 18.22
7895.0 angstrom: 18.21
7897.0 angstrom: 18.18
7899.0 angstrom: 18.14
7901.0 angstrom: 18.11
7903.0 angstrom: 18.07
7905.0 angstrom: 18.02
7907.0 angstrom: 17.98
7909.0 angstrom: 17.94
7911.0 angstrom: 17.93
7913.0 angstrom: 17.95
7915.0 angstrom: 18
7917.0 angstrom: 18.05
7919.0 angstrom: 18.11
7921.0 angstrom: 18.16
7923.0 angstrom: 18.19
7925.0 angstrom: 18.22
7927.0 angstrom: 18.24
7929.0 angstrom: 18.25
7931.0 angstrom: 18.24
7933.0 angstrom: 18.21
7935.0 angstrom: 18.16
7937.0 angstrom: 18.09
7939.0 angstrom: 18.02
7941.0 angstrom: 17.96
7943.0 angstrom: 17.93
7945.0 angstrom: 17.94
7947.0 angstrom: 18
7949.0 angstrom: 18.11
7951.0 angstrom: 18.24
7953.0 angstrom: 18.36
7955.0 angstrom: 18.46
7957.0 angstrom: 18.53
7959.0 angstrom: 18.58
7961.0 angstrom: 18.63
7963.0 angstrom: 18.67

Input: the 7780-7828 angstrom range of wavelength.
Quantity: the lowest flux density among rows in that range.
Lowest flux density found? 17.31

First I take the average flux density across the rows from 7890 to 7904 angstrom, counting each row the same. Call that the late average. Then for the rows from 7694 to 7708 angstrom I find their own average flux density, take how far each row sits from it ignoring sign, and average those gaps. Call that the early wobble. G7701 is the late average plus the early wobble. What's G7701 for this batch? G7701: 18.3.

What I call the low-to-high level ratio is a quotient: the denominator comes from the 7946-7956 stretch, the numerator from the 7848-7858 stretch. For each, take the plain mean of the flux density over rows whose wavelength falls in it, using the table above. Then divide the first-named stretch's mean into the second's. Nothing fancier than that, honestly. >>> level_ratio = 0.982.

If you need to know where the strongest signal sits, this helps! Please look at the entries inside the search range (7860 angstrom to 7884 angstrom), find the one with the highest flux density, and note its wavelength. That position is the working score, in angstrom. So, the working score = 7883.0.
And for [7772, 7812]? 7811.0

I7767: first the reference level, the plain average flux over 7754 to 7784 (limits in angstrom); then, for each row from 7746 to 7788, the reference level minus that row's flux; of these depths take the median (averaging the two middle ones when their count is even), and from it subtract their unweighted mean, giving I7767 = -0.015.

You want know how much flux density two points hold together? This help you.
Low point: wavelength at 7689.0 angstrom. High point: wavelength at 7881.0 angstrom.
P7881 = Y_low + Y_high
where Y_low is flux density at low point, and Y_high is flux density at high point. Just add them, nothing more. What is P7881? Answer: 35.2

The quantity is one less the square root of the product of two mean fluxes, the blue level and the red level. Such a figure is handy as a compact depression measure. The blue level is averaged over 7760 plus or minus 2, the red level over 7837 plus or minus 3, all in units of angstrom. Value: -16.2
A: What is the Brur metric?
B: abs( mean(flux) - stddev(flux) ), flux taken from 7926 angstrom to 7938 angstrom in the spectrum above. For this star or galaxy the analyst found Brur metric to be 18.1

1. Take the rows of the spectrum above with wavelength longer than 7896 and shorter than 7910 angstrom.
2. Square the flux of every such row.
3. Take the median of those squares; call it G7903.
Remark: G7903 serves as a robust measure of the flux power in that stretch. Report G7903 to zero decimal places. 327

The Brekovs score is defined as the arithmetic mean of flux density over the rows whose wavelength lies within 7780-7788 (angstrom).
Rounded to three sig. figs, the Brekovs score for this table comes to 17.3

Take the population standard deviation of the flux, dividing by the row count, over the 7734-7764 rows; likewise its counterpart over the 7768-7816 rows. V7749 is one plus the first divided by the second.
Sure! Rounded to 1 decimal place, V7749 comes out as 2.6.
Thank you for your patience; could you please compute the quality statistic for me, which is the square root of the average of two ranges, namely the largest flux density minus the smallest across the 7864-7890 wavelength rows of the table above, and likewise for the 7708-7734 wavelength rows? 0.82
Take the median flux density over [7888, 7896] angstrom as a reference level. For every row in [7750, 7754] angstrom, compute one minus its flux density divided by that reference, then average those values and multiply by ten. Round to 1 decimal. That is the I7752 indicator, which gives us 0.7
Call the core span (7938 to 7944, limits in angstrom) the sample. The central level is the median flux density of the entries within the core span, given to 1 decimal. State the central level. 18.0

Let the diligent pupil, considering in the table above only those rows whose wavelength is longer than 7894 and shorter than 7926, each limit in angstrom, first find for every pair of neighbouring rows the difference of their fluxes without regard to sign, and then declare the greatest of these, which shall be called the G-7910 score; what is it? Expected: 0.060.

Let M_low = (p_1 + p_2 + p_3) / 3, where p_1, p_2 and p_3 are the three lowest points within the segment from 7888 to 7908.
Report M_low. 18.0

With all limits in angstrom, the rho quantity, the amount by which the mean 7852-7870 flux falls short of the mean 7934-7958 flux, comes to 0.22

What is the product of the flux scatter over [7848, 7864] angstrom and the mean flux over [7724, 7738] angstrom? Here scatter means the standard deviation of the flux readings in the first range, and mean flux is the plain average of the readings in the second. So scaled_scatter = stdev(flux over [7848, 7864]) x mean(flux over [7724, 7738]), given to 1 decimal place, 0.9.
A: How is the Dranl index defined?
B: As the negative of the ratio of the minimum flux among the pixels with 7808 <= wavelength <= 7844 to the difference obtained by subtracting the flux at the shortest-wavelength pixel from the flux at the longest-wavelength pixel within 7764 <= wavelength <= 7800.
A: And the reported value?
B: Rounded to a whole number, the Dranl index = -51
